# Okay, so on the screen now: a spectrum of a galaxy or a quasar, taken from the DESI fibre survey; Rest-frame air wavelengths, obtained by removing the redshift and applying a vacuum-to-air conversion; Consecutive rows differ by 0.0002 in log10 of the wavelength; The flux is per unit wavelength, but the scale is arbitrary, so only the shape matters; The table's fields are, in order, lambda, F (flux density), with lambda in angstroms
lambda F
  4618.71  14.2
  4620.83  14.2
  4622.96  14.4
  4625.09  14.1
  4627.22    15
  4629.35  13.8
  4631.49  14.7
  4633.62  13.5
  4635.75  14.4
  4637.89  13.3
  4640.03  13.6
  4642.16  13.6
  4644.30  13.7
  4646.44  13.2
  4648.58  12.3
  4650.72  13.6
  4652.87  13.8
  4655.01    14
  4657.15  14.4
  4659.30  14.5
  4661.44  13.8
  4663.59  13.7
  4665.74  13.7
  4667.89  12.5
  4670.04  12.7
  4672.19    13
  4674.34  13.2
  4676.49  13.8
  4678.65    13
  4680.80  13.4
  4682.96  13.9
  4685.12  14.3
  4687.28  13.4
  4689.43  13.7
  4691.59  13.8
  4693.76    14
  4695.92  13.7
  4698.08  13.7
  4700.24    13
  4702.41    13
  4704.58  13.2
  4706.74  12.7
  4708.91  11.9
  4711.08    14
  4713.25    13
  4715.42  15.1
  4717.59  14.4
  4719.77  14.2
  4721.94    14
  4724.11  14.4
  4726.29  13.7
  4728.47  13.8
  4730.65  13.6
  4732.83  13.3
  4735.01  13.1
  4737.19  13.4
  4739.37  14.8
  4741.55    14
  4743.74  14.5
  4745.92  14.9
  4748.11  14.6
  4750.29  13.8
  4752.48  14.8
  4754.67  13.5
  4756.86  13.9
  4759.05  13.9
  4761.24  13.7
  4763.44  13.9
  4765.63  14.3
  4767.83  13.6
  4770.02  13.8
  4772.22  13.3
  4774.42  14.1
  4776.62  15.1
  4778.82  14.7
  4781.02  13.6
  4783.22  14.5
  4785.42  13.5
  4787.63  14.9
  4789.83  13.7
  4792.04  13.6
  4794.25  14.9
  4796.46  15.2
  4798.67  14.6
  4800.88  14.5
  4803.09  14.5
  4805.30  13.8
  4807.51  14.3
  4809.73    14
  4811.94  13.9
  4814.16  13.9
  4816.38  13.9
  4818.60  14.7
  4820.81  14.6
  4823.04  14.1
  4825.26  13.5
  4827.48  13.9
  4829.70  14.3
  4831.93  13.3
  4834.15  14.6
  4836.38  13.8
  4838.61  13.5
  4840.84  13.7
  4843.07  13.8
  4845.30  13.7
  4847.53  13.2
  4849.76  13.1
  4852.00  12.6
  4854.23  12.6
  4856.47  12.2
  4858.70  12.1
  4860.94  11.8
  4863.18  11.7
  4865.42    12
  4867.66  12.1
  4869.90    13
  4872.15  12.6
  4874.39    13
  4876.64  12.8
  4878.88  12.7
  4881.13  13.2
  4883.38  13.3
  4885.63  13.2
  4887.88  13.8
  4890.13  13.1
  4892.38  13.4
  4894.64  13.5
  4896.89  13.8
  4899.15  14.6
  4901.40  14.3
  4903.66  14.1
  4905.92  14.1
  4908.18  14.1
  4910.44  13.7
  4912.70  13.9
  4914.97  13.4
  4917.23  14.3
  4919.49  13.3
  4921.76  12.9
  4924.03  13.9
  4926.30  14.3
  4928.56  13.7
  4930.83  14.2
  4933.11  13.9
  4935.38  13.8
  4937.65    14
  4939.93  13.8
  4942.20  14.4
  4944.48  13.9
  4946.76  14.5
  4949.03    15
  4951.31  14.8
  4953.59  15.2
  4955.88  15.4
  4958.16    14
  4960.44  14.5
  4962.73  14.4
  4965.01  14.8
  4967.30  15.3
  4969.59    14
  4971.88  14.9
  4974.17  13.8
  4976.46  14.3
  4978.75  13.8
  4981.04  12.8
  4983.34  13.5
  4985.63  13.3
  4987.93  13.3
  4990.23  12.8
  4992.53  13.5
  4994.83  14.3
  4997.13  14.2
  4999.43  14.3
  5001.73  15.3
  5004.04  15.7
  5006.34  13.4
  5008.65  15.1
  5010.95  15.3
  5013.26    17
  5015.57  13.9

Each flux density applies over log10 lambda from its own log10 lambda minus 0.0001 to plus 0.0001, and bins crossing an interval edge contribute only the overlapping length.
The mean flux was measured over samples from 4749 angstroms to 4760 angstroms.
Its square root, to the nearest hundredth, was 3.74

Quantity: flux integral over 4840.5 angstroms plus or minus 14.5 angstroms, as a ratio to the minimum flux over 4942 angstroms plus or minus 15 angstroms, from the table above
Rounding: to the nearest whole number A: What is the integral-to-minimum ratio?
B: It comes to 29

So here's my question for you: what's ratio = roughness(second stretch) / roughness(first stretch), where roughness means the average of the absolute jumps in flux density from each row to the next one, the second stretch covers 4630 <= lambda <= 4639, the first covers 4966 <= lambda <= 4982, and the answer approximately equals 1.21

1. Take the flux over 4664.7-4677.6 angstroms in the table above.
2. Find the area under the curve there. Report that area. 170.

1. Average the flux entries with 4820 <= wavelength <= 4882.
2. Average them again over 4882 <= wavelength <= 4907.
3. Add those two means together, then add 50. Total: 76.9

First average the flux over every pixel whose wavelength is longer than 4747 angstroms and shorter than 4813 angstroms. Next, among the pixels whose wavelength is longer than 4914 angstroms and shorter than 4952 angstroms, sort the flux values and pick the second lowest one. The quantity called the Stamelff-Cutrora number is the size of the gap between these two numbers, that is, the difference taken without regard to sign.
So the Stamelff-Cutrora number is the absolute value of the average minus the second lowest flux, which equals 0.85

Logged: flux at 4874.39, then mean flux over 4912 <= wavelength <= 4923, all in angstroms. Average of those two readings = 13.3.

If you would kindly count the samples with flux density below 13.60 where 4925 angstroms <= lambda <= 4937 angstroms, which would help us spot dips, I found 0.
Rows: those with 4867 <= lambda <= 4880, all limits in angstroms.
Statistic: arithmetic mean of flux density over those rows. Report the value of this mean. 12.7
